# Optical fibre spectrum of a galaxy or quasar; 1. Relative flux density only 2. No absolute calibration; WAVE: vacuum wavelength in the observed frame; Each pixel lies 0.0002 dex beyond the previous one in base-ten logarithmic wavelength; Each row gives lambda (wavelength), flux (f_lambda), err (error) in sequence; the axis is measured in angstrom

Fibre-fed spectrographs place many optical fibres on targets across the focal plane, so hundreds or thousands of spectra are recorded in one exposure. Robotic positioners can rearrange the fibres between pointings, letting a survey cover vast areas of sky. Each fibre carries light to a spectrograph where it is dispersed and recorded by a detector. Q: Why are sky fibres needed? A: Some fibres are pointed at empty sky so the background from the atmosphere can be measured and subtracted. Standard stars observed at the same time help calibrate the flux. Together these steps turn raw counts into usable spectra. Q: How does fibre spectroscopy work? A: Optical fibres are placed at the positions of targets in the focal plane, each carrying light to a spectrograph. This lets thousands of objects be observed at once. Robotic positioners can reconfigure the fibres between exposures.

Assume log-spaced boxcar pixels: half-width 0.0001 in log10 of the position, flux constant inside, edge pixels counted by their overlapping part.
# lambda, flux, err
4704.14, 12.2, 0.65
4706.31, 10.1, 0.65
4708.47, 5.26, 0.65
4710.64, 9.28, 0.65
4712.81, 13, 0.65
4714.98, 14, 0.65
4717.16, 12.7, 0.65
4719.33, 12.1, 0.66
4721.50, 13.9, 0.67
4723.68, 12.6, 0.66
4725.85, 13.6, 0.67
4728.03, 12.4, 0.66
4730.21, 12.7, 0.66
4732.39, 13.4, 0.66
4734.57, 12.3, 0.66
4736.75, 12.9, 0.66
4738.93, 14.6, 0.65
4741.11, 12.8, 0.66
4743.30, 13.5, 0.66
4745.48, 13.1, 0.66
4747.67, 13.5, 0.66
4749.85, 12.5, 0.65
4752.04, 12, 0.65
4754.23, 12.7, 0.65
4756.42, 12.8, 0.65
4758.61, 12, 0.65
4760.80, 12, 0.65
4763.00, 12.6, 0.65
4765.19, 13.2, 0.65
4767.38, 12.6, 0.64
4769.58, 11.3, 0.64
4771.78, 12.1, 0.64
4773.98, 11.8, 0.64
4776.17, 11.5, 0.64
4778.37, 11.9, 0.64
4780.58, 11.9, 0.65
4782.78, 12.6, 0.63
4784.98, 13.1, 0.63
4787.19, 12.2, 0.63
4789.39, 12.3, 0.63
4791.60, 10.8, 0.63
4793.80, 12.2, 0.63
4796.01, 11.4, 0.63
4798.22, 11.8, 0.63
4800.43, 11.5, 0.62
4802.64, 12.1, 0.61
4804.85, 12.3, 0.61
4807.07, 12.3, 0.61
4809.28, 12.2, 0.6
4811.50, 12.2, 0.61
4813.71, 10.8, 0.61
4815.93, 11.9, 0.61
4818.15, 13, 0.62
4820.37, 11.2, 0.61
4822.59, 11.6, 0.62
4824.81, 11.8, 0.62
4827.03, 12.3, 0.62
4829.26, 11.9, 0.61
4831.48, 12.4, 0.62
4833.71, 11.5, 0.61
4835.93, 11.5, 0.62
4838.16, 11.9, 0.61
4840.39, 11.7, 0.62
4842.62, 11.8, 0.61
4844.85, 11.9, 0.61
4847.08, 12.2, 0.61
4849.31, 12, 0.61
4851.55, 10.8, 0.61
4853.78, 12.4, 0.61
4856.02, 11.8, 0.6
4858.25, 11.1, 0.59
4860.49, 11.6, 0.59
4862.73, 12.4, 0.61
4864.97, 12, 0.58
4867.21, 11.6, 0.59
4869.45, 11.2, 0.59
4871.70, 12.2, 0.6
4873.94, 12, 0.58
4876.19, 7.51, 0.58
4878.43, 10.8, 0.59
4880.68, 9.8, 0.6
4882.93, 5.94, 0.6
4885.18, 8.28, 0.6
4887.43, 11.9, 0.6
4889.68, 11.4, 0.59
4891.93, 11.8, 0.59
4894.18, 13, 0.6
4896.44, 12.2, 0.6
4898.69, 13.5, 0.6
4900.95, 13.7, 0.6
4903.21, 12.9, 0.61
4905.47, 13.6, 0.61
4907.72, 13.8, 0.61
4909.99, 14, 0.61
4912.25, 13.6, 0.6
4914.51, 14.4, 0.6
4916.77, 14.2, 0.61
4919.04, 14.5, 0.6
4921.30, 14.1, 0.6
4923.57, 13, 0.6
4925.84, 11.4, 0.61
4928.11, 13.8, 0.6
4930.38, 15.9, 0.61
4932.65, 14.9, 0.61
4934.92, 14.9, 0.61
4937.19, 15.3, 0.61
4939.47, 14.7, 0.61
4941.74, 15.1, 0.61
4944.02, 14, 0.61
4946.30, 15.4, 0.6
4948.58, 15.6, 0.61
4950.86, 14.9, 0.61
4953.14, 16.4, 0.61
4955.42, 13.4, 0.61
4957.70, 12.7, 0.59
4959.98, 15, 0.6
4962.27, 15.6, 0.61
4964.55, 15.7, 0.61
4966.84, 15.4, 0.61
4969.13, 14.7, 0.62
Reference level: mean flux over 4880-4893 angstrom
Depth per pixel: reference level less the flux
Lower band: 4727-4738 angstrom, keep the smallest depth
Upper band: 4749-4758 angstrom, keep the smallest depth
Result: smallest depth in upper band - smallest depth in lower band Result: 0.6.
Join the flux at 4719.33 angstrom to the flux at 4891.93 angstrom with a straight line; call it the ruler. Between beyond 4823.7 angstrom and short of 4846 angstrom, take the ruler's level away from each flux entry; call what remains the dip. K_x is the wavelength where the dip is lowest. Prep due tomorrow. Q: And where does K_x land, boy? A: 4833.71 angstrom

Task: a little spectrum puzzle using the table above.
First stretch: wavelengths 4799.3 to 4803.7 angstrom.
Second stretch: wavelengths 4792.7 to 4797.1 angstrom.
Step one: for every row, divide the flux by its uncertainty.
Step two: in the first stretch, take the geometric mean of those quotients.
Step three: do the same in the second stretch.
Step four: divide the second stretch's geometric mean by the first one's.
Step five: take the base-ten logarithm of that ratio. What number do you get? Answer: -0.011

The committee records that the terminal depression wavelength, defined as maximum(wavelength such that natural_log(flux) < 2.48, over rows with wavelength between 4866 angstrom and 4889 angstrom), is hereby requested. 4887.43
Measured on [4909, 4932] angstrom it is 4925.84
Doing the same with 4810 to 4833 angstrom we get 4829.26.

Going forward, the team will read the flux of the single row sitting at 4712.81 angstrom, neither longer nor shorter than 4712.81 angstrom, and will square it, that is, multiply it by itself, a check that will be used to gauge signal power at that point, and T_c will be 169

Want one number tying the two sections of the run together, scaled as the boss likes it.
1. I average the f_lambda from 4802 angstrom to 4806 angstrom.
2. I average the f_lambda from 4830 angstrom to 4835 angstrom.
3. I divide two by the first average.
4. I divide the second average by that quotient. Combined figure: 73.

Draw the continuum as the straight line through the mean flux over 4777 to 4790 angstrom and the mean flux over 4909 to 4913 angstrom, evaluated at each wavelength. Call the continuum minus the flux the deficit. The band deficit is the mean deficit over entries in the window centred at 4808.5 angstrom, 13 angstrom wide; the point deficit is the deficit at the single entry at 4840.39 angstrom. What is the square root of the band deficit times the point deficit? 0.90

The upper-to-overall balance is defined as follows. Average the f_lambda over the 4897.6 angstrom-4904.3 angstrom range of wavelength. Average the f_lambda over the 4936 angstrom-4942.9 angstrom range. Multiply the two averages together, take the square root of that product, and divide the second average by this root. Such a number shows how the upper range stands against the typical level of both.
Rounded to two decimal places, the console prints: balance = 1.06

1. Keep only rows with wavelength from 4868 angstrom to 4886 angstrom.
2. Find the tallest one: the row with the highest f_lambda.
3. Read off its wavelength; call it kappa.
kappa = 4871.70 angstrom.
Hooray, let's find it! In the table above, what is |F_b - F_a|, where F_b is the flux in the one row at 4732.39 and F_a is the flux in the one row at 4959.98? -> 1.6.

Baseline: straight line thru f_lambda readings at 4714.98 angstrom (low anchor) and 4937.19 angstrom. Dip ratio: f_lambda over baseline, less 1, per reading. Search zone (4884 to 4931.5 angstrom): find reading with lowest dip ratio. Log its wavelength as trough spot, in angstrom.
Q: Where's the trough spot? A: 4885.18 angstrom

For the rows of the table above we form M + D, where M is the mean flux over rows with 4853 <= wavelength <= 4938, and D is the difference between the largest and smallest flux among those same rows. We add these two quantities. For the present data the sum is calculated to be 22.4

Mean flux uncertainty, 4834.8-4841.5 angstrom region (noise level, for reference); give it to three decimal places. 0.617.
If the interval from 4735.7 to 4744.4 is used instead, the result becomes 0.658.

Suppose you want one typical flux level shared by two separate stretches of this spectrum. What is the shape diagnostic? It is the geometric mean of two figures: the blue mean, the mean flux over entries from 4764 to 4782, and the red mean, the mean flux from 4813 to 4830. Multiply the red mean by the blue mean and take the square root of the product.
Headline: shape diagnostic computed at 11.9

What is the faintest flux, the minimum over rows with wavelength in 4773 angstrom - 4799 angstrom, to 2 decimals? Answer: 10.80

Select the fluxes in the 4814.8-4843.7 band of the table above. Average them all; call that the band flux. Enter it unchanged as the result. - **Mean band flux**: 11.9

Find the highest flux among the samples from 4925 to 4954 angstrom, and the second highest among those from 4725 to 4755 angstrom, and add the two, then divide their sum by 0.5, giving 60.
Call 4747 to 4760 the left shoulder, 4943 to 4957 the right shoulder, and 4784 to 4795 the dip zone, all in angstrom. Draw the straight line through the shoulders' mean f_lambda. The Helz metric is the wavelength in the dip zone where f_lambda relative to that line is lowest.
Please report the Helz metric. 4791.60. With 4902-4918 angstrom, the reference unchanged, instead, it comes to 4903.21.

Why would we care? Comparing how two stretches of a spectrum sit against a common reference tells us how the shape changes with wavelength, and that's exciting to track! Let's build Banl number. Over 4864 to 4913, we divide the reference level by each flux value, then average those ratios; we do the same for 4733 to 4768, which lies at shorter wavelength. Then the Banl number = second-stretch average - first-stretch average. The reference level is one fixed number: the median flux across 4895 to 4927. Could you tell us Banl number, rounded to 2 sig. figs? -0.16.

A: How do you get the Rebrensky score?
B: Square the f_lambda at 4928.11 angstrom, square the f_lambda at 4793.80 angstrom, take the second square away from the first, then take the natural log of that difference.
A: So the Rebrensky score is 3.73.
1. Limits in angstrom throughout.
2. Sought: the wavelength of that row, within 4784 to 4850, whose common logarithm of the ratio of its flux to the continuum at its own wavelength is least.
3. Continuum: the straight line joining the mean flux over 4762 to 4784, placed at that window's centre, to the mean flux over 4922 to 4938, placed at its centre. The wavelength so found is 4813.71 angstrom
